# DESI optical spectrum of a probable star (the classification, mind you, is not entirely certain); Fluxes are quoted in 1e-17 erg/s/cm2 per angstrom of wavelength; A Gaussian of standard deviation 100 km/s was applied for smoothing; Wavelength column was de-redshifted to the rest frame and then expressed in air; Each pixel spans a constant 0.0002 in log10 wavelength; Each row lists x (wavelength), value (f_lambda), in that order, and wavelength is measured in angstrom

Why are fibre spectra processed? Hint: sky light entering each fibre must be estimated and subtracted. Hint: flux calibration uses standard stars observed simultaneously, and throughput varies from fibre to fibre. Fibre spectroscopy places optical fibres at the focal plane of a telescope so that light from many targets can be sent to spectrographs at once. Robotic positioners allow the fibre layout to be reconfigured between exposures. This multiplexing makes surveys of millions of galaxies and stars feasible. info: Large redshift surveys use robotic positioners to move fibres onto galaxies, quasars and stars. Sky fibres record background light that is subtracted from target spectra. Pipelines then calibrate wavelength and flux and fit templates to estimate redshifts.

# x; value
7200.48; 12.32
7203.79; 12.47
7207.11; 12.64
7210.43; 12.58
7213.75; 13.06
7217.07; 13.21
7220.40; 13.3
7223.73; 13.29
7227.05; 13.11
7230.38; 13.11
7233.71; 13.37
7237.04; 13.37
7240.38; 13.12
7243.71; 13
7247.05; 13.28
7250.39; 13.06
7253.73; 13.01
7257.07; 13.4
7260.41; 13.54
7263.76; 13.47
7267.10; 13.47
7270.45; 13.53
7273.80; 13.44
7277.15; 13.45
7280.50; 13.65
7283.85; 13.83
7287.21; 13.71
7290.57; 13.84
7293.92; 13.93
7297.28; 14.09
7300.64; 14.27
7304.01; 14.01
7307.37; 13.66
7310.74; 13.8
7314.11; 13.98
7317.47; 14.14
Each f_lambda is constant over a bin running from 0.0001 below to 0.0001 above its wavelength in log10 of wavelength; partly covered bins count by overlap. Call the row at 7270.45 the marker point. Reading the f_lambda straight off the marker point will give 13.53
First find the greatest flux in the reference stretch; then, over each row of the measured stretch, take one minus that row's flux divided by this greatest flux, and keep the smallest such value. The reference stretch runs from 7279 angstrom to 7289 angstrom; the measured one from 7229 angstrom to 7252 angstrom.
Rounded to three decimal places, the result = 0.033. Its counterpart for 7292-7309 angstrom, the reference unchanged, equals -0.032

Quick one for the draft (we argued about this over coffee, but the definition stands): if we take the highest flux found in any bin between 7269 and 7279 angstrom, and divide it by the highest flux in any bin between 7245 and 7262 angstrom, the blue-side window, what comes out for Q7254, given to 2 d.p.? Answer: 1.00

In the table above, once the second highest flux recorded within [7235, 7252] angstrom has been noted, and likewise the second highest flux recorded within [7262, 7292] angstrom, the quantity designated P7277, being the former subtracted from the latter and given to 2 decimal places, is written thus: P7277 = 0.55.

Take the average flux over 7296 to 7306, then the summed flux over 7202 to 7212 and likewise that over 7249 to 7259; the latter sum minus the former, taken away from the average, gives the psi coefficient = 12.3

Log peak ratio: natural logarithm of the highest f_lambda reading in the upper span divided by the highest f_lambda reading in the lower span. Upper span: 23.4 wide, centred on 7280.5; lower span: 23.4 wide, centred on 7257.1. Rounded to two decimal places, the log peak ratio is 0.02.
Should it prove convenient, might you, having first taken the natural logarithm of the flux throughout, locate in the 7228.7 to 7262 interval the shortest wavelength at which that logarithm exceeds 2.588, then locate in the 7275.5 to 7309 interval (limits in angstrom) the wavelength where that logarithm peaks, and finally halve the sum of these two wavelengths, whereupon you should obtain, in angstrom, 7267.2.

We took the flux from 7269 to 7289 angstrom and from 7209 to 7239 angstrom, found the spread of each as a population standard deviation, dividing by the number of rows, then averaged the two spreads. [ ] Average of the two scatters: 0.186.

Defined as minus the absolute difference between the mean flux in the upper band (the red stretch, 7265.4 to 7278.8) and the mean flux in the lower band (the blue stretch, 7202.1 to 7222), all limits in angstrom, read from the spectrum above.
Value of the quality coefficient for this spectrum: -0.6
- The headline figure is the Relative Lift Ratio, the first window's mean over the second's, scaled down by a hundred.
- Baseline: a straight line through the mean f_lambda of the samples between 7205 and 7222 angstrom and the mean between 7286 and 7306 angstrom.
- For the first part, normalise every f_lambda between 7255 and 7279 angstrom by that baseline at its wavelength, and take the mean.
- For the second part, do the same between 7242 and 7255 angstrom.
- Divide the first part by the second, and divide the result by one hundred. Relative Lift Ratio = 0.0101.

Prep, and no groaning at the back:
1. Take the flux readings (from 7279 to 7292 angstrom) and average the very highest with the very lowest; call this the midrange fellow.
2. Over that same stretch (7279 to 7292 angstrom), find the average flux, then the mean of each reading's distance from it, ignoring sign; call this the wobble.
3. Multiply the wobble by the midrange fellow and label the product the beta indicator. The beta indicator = 1.1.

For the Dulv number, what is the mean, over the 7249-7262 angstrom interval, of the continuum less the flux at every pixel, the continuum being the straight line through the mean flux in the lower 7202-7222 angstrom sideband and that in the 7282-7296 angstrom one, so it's 0.16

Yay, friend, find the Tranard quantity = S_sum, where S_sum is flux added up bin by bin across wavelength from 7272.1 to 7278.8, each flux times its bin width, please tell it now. 90.1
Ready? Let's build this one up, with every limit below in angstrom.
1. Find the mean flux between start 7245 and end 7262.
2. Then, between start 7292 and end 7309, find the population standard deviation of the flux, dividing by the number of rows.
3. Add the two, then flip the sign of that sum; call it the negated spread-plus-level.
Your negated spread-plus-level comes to -13.5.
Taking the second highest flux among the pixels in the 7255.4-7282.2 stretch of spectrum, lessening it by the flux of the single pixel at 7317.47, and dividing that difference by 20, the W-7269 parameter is -0.030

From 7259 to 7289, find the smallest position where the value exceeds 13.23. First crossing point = 7260.41 angstrom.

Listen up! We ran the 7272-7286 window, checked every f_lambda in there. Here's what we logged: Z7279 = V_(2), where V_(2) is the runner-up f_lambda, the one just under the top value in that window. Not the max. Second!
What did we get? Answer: 13.65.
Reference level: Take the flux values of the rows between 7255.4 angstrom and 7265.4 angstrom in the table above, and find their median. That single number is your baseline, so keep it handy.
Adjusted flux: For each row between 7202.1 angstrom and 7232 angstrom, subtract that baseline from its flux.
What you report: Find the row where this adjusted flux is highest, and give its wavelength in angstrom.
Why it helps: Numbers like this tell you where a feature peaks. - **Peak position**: 7220.40 angstrom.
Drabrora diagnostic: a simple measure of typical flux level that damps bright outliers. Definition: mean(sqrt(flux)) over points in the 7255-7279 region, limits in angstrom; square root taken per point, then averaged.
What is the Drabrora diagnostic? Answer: 3.67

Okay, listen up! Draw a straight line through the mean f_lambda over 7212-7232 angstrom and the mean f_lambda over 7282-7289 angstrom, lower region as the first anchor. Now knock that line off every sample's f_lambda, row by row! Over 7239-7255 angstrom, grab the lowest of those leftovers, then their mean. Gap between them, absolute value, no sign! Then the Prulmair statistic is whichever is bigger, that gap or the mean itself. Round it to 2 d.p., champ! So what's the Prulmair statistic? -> 0.15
